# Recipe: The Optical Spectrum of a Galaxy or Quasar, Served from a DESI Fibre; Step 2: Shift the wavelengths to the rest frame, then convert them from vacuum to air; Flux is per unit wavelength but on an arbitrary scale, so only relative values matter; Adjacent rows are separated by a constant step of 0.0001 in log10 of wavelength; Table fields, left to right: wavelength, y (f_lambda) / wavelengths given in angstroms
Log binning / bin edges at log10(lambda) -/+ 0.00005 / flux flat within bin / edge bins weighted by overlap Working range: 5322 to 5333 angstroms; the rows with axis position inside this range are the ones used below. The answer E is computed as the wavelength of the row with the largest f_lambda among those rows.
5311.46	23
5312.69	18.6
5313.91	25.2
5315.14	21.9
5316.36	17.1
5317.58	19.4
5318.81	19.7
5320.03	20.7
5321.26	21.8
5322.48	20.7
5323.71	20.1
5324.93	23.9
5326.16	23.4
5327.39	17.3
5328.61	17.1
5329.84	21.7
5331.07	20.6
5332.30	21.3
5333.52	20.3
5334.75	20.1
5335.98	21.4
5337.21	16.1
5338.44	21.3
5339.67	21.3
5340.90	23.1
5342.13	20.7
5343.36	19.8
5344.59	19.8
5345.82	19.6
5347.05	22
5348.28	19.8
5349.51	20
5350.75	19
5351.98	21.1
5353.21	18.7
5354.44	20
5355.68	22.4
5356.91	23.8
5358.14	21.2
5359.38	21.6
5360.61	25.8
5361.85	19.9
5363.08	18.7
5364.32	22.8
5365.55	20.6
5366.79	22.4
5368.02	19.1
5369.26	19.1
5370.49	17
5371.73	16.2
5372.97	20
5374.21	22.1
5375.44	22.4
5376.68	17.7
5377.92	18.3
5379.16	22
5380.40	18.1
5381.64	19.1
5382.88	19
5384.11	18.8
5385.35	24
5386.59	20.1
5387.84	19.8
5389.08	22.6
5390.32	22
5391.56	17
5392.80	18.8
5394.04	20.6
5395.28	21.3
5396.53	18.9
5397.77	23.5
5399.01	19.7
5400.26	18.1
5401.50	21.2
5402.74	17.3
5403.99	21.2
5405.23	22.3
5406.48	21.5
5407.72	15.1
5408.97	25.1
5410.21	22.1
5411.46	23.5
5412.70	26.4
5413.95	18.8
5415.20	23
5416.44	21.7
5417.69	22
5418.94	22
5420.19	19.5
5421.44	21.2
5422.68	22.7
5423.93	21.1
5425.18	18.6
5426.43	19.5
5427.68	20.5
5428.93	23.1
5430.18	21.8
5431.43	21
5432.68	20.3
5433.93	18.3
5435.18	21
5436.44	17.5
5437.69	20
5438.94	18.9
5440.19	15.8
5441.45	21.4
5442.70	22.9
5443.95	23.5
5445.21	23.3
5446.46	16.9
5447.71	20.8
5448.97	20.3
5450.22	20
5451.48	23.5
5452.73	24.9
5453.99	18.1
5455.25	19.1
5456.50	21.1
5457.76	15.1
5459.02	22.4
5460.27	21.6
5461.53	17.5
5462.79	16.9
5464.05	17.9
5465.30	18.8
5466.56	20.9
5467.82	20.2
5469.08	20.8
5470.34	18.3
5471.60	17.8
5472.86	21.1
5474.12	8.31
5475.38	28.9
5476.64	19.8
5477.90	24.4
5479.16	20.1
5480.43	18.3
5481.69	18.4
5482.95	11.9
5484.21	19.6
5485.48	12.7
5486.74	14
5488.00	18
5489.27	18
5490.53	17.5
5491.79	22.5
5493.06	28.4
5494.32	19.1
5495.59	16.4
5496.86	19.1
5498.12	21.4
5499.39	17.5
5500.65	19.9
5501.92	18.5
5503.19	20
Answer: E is 5324.93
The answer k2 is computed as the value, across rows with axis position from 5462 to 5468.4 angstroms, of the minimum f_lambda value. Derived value 16.9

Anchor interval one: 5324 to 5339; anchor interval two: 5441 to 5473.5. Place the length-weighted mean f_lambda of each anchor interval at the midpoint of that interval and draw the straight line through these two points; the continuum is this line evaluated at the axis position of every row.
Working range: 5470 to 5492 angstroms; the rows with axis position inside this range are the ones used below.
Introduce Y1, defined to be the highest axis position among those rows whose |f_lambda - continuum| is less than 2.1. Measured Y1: 5484.21 angstroms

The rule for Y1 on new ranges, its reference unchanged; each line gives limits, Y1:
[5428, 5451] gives 5450.22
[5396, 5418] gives 5417.69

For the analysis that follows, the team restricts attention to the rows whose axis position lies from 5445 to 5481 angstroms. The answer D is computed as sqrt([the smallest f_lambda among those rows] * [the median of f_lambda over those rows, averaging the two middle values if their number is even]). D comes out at 13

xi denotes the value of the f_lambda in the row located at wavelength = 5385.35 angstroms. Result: 24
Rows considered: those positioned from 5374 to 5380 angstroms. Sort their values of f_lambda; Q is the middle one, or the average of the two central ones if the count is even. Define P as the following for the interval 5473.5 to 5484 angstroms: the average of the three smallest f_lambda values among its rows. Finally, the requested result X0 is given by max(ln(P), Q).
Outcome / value 22.0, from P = 12.8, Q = 22.0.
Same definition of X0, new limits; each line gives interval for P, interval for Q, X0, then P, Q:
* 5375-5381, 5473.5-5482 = 19.8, 18.0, 19.8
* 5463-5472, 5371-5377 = 20.0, 18.0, 20.0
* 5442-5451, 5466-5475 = 20.2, 19.1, 20.2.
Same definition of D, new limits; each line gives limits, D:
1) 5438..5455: 18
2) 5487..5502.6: 18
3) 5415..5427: 20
